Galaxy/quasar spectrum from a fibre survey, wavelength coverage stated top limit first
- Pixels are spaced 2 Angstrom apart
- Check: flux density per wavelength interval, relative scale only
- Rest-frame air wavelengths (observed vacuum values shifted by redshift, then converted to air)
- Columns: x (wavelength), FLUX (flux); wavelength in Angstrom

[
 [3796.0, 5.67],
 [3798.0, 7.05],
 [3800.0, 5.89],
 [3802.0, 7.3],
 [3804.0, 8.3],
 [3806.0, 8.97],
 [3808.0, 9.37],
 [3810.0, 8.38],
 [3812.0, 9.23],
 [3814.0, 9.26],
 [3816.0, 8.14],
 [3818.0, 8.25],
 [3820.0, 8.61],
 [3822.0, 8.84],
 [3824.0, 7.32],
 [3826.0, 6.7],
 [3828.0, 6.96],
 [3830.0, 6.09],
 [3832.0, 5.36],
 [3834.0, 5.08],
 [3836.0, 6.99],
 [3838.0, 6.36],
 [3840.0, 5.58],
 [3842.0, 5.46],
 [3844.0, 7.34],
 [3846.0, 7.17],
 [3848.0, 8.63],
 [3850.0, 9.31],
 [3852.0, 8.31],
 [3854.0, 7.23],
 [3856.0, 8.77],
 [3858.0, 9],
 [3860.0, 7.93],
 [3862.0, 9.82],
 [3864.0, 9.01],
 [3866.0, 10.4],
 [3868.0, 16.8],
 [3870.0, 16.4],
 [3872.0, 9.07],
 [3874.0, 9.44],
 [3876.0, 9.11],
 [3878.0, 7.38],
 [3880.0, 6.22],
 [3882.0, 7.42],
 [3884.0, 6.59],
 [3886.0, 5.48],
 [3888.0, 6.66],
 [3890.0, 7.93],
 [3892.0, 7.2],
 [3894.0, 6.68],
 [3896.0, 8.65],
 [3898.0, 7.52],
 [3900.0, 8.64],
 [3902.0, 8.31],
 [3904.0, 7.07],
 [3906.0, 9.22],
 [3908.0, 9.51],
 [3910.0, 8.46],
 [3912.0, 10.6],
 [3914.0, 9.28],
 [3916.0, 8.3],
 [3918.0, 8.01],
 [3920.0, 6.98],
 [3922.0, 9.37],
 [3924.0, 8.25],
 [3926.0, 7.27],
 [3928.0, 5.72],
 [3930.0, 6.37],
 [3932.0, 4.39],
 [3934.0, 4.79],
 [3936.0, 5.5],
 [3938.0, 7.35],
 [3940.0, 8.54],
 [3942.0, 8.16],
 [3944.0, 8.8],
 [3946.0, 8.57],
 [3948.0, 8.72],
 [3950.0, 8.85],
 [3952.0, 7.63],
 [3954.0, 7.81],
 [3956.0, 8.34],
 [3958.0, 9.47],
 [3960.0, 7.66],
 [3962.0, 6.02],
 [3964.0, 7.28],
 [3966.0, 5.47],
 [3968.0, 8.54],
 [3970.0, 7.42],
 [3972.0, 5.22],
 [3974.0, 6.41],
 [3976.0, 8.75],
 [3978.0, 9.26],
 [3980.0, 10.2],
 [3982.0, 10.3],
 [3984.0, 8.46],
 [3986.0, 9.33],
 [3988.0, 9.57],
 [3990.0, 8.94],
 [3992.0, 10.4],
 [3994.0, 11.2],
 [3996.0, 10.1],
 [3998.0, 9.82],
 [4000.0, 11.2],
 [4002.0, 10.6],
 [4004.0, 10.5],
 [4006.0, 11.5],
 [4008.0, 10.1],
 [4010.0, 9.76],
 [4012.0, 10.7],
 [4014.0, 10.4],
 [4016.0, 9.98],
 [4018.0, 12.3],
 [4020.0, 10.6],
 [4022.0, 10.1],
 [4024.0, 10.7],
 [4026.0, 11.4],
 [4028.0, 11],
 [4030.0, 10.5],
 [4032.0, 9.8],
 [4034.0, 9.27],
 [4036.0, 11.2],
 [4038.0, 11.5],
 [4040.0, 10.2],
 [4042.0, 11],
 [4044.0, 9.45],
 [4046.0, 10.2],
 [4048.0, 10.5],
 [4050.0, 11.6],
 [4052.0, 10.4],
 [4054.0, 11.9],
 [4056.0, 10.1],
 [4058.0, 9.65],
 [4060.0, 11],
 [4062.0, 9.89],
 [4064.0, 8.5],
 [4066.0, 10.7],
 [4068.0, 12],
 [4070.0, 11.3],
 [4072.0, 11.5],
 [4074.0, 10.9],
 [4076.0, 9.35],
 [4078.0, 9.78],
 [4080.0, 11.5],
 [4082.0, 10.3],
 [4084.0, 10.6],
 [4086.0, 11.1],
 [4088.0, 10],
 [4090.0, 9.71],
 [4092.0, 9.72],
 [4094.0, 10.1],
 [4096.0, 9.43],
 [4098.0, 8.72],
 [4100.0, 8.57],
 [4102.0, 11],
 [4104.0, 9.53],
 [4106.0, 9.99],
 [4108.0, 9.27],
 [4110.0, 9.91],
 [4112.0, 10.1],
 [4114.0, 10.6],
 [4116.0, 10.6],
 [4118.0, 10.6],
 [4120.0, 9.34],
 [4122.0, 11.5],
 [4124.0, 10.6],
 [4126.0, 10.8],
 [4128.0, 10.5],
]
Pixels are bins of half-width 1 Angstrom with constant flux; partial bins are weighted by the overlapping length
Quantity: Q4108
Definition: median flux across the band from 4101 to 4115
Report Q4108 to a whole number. 10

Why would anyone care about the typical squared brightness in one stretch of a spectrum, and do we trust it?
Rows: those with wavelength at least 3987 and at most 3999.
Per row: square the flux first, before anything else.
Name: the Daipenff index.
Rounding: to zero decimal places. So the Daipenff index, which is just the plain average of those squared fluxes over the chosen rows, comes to 101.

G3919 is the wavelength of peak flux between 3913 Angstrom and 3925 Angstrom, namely 3922.0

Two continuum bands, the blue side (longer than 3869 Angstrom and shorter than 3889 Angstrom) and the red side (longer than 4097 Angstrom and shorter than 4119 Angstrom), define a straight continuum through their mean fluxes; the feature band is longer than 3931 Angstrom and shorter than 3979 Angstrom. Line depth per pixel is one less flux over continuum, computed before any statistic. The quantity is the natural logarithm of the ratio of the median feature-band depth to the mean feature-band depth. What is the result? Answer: -0.22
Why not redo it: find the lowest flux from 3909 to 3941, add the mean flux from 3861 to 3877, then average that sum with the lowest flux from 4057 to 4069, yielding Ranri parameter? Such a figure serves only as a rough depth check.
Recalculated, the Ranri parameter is 12.1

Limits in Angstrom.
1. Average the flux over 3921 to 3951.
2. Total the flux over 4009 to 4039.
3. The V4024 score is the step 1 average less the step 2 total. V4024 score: -152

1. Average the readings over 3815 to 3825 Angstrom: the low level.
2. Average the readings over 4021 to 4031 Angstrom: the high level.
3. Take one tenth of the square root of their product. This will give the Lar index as 0.94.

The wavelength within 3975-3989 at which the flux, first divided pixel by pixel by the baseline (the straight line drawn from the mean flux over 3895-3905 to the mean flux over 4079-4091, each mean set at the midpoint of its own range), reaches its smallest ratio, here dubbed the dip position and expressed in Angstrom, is 3984.0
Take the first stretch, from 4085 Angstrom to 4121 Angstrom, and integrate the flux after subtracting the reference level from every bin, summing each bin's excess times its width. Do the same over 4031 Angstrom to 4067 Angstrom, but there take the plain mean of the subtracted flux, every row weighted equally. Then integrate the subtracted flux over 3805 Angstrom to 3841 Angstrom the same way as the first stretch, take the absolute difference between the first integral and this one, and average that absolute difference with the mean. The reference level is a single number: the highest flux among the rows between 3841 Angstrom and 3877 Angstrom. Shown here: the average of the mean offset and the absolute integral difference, 40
